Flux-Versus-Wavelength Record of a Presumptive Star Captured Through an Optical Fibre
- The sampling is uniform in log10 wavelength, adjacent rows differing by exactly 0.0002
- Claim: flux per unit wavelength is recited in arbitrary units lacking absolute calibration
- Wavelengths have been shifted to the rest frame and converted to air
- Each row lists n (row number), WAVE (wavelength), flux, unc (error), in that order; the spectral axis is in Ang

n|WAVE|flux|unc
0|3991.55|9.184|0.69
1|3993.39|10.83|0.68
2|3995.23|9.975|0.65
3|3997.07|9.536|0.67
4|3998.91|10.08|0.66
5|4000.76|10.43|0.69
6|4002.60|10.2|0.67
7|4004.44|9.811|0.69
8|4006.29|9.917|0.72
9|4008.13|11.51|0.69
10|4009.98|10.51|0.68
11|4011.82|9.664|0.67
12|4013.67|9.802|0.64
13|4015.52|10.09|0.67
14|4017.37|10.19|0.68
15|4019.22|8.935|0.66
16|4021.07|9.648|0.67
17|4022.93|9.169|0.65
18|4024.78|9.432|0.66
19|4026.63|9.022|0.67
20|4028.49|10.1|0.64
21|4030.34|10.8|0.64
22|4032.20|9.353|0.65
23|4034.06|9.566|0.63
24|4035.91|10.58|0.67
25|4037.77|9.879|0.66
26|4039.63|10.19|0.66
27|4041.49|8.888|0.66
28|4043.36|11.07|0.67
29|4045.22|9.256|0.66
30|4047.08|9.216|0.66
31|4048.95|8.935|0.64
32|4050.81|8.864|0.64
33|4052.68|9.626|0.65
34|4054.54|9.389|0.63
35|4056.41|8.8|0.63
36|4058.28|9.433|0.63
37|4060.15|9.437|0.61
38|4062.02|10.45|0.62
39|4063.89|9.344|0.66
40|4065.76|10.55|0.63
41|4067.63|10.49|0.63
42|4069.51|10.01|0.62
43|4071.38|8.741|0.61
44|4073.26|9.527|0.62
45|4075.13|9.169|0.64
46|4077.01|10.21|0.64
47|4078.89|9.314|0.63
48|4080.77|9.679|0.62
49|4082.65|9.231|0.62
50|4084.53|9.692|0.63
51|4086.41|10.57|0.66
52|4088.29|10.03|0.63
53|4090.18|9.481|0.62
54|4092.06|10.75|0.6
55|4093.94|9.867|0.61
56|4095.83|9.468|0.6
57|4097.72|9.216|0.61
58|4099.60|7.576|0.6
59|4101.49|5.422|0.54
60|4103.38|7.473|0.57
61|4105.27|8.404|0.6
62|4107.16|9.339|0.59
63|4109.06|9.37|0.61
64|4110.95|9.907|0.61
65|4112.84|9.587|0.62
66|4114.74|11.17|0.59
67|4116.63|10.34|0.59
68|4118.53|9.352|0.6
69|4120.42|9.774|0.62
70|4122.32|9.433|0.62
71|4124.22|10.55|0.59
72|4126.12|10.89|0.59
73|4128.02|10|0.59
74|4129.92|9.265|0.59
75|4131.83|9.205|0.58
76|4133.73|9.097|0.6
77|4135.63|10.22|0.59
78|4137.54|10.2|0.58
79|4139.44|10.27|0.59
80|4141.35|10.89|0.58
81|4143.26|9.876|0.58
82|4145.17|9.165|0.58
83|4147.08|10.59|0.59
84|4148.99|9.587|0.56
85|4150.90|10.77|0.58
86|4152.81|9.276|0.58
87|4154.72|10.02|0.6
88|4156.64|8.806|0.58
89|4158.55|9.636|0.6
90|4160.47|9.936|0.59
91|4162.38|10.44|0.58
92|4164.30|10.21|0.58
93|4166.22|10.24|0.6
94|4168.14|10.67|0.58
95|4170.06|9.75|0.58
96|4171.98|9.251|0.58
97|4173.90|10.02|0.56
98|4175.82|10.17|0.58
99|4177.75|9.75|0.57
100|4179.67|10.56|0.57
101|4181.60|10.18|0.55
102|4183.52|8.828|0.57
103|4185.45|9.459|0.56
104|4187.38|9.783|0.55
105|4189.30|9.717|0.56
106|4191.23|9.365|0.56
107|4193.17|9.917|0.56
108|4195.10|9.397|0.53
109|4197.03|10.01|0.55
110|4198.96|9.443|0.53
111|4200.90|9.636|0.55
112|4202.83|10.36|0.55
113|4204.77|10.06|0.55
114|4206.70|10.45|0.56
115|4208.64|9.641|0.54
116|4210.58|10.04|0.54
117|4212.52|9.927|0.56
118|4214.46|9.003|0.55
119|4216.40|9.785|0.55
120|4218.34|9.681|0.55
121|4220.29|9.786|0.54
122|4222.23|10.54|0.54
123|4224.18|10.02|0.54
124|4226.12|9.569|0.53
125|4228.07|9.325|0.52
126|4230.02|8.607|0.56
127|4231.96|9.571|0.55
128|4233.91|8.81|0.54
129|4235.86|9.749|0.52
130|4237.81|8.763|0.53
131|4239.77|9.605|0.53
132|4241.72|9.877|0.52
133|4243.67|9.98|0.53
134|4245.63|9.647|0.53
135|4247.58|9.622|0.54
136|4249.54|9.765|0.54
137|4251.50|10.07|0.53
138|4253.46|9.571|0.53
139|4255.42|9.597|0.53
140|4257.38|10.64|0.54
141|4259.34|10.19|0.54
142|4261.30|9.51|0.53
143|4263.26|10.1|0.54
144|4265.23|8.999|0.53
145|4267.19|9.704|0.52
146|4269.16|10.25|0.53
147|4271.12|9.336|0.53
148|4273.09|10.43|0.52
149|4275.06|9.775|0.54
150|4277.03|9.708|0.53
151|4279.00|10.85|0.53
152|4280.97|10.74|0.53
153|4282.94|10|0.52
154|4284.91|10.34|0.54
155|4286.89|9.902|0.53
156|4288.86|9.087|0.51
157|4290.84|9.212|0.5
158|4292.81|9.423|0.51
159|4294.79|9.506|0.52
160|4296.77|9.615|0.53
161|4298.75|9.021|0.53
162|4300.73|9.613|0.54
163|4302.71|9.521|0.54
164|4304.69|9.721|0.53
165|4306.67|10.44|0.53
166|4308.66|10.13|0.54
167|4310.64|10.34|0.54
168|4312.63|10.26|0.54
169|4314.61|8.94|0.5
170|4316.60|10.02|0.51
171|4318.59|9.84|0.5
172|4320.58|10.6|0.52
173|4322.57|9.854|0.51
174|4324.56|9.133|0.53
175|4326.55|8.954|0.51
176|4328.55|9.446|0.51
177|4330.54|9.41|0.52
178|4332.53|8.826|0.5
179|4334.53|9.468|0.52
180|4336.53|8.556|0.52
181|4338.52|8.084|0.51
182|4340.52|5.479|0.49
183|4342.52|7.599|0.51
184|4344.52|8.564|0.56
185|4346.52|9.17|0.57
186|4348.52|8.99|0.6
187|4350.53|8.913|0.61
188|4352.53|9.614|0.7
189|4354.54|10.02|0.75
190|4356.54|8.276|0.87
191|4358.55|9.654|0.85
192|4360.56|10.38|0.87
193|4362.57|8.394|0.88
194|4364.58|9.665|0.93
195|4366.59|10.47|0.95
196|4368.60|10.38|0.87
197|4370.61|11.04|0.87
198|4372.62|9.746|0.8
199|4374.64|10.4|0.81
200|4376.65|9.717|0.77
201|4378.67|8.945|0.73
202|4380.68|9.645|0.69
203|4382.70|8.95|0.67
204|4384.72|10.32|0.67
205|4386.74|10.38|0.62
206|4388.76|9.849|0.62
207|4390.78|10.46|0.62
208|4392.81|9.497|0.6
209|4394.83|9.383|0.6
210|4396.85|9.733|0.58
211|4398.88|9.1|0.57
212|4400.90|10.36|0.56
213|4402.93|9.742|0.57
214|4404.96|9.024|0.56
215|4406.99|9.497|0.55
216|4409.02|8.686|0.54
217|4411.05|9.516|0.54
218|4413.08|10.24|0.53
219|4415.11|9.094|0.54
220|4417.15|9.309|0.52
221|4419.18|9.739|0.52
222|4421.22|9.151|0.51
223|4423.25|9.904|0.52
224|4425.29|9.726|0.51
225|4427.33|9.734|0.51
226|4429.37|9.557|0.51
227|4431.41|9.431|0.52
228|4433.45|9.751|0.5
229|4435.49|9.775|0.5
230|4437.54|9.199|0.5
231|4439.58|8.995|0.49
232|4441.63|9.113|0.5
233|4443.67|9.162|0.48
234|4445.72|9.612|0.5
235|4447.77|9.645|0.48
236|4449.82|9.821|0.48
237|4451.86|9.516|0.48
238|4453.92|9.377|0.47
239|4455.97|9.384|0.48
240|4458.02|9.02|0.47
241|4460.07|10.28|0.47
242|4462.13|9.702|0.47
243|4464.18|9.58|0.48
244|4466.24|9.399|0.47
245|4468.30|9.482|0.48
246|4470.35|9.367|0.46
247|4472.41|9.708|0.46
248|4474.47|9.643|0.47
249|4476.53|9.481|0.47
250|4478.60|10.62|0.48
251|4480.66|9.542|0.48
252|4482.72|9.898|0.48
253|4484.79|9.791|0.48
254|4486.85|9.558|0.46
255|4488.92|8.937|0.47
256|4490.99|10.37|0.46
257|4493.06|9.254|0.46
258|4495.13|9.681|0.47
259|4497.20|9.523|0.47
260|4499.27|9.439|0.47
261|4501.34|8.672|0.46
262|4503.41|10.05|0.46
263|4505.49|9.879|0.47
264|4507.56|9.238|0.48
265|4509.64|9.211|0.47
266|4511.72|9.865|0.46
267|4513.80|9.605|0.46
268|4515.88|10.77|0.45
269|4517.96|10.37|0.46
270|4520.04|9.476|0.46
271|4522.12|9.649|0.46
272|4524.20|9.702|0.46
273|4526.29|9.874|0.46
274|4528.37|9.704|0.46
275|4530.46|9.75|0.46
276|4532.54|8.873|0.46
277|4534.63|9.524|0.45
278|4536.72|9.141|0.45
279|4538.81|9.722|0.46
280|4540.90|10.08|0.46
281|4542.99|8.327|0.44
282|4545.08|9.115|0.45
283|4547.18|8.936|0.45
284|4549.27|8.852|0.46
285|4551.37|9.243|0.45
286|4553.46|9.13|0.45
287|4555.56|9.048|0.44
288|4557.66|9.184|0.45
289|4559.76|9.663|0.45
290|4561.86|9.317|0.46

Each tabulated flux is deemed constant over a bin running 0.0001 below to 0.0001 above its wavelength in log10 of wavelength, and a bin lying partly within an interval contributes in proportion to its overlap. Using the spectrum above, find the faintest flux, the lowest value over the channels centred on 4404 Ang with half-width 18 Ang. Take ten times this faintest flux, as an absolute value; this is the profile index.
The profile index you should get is 87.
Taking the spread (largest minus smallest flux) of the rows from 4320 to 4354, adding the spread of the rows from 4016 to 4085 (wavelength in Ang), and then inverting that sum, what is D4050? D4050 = 0.13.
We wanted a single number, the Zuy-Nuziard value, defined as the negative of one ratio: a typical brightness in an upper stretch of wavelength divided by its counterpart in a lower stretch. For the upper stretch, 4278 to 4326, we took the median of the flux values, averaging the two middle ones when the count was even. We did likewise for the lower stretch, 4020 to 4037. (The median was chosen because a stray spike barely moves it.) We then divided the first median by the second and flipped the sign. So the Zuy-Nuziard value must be -1.03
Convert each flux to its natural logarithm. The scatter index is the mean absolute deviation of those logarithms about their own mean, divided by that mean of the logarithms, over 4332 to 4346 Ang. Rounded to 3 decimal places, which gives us 0.058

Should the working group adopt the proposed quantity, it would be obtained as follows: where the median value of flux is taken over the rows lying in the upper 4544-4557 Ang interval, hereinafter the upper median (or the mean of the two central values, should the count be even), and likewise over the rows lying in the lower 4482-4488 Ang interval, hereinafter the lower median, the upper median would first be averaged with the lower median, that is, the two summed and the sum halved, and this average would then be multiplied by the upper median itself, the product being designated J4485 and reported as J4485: 86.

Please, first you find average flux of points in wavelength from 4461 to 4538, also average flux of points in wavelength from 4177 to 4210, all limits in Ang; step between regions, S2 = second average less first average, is 0.17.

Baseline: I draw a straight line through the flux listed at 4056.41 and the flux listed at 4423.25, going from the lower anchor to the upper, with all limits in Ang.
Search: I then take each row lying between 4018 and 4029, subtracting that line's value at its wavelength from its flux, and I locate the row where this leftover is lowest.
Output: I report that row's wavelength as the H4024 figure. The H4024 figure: 4019.22 Ang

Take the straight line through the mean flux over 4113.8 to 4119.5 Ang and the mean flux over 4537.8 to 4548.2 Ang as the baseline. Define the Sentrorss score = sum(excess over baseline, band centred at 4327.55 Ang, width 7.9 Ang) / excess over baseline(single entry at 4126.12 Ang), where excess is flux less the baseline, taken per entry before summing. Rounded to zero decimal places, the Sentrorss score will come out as -3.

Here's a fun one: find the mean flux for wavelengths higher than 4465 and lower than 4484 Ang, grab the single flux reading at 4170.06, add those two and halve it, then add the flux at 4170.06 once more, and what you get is 19.5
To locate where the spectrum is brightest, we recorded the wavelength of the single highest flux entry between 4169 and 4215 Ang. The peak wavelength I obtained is 4179.67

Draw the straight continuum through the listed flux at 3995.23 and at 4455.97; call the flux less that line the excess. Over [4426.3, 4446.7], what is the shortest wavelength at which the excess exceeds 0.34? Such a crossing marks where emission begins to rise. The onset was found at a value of 4435.49 Ang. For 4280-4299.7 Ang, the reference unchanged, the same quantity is 4280.97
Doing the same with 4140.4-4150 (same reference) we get 4141.35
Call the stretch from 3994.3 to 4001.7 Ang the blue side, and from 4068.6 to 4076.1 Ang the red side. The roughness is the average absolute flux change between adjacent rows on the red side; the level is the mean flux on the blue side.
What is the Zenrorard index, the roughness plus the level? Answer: 10.8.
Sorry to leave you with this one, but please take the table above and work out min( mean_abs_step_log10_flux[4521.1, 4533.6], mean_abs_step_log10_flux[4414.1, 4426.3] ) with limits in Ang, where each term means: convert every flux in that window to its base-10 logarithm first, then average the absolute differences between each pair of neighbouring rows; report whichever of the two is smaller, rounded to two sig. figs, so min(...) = 0.012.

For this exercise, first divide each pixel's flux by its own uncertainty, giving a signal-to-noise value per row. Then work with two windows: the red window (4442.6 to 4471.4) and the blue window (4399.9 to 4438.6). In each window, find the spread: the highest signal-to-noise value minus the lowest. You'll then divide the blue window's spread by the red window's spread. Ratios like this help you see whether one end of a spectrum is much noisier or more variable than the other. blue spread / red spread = 1.24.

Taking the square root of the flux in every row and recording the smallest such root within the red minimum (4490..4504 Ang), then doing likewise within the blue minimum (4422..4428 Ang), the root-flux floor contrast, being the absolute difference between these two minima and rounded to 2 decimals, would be 0.17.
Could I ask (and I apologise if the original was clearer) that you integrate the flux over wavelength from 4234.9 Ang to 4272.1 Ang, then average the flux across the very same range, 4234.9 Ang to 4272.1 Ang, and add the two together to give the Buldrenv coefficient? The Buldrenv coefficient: 372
